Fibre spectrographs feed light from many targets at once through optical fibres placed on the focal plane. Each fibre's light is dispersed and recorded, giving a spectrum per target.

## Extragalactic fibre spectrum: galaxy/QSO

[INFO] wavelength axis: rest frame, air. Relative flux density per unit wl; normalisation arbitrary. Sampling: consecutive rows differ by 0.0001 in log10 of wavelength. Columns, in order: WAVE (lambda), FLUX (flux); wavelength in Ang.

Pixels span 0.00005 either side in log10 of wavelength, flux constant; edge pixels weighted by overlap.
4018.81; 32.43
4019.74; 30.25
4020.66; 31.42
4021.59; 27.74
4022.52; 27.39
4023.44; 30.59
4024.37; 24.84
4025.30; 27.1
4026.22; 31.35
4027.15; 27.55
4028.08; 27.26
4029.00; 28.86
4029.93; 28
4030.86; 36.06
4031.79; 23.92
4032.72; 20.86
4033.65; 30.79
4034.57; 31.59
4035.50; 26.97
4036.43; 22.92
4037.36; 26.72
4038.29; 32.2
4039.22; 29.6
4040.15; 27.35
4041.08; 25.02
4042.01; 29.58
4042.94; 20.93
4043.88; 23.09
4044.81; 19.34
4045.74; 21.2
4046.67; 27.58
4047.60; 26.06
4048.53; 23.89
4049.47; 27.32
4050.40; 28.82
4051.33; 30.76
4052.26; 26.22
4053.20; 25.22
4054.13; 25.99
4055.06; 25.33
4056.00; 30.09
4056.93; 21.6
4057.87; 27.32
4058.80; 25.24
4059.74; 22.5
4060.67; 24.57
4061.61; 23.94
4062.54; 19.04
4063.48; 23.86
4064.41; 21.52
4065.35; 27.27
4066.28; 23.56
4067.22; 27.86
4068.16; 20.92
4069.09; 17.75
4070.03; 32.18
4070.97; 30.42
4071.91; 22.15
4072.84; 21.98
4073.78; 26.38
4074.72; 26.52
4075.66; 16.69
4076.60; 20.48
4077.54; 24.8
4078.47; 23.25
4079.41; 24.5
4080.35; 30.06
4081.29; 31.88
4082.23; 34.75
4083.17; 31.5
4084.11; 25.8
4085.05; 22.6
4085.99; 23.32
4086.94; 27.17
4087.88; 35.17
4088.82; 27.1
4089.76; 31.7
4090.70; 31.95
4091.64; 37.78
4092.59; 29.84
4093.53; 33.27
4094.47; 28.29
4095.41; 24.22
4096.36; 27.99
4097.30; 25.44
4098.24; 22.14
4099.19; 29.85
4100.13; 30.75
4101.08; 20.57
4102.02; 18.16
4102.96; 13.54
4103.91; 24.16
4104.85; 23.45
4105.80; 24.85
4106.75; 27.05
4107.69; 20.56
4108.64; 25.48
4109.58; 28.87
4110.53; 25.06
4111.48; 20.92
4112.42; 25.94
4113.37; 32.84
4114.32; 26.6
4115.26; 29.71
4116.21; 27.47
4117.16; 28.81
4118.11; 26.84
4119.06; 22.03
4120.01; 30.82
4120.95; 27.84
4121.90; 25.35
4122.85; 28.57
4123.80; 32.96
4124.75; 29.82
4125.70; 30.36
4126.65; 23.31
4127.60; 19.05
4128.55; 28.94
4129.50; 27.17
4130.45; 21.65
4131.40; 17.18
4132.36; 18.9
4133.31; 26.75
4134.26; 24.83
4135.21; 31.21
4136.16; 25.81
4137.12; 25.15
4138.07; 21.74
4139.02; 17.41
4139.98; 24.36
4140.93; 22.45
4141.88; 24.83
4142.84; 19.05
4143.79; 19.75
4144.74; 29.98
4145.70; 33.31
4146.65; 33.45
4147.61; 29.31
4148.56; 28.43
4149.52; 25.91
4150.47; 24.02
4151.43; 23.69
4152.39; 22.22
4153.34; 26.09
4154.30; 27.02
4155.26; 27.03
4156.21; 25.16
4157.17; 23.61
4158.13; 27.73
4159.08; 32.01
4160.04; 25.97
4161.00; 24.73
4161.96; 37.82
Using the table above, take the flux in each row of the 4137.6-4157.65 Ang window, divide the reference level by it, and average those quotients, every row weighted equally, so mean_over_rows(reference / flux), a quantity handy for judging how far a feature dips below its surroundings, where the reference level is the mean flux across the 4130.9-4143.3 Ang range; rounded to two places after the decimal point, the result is 0.94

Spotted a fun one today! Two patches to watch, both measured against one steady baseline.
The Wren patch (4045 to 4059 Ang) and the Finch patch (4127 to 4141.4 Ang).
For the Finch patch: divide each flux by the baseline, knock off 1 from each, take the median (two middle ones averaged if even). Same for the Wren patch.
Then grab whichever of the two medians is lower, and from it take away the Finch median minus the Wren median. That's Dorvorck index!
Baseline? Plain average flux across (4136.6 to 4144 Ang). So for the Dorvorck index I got 0.19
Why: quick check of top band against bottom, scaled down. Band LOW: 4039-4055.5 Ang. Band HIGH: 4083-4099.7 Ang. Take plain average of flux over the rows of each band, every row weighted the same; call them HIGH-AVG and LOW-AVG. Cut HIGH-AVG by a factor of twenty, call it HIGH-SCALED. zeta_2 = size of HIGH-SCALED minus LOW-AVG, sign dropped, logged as 24.3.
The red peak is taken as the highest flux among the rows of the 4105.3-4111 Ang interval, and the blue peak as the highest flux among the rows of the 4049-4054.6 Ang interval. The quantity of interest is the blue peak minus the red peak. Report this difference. 2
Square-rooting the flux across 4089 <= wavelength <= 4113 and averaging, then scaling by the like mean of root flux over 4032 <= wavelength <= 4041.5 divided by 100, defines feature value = 0.265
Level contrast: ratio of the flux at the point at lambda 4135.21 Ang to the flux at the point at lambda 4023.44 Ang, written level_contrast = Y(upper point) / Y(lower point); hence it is 1.02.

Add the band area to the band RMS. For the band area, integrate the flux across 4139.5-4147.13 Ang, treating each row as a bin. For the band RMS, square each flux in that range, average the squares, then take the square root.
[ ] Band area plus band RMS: 224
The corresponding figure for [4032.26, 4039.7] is 234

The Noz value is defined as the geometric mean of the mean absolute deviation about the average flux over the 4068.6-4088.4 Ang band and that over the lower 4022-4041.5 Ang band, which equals 3.33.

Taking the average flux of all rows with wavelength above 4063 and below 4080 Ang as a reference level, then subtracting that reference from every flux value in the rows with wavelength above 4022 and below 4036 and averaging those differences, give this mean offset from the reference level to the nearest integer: 4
